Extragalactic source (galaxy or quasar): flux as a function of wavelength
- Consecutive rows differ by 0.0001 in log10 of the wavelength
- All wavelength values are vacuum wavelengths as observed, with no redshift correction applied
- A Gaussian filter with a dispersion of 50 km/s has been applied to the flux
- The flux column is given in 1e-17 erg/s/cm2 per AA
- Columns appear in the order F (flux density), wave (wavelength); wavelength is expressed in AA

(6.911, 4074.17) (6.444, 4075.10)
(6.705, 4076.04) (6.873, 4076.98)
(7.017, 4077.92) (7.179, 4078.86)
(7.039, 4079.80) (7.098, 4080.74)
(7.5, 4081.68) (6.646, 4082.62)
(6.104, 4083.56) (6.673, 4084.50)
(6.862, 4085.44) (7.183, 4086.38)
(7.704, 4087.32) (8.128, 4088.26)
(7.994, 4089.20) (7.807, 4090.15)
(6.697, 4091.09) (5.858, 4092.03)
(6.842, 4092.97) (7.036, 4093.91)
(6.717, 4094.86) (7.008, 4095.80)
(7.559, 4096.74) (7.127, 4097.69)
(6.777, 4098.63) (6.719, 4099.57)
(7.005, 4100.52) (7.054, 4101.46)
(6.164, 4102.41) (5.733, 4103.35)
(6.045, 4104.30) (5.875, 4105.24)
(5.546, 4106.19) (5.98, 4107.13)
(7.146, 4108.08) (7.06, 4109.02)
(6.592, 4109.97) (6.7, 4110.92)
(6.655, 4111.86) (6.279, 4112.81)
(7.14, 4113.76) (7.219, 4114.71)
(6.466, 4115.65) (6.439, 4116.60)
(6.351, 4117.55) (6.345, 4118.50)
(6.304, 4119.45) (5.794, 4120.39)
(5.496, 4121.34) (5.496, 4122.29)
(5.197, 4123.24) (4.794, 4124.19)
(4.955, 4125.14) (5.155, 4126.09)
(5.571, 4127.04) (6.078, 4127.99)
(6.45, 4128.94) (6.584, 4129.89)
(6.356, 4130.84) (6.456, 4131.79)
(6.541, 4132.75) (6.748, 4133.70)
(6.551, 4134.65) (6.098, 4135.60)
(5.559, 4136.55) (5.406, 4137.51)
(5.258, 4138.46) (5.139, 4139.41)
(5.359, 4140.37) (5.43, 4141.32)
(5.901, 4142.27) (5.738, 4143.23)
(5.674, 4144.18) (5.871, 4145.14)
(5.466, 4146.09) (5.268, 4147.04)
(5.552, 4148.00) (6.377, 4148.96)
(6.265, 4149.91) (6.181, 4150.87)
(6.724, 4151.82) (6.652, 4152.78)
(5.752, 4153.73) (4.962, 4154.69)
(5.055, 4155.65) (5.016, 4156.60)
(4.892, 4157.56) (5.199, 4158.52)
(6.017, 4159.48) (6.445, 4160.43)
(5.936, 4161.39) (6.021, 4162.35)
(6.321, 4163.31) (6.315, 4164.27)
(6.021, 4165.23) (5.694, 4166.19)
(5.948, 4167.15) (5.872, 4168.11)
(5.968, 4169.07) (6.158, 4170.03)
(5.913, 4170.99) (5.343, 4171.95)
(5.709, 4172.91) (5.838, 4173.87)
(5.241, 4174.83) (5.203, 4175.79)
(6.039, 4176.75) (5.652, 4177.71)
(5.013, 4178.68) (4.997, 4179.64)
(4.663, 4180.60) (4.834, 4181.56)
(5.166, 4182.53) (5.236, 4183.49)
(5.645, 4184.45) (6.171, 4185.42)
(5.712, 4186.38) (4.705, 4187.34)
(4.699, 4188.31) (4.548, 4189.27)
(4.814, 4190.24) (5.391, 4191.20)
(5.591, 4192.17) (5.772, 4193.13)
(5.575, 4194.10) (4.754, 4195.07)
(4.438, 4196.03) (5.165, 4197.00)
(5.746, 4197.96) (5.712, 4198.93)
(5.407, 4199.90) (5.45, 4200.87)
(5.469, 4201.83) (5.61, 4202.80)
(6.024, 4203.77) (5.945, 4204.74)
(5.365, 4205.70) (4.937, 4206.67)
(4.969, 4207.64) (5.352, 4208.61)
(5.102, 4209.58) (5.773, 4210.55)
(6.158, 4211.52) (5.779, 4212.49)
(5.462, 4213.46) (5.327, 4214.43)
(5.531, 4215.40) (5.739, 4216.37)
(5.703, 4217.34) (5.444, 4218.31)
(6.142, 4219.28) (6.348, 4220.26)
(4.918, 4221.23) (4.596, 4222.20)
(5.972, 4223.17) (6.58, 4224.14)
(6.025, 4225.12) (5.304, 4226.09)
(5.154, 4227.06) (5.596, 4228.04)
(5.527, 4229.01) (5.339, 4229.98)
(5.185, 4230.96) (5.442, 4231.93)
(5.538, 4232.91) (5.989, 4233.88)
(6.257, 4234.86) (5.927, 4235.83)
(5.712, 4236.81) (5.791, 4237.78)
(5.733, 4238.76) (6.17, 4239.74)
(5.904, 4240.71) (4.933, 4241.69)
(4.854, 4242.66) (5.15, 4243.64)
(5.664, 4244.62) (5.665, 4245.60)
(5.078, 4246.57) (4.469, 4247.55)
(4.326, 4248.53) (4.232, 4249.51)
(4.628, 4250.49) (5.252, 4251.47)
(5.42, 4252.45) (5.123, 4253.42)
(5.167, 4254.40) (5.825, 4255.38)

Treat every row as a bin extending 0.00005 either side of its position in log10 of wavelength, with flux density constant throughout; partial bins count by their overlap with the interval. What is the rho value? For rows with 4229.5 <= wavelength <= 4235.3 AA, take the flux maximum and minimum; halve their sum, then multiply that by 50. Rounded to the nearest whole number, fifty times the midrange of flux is 286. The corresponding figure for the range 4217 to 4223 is 274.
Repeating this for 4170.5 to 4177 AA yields 281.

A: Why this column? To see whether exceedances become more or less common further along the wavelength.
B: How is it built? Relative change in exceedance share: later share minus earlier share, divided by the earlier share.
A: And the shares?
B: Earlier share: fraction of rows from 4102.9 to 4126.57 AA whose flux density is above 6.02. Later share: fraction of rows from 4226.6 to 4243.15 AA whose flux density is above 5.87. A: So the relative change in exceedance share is -0.47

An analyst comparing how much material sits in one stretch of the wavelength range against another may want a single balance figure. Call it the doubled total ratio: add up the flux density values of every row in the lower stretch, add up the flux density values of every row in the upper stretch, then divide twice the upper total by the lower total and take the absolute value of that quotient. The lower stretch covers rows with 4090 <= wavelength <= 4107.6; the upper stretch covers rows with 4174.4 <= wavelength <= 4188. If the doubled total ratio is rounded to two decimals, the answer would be 1.18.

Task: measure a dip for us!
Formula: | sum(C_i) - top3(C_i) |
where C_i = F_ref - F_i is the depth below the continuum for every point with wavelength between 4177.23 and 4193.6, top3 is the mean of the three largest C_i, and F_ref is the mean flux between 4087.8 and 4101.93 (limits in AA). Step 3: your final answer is 29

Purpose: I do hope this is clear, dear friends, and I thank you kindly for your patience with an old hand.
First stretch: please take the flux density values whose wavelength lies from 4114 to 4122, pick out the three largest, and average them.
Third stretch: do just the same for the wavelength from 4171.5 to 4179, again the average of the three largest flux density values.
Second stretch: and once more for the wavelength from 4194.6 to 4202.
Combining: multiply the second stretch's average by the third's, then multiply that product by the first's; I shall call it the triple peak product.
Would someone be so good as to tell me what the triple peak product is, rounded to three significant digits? 222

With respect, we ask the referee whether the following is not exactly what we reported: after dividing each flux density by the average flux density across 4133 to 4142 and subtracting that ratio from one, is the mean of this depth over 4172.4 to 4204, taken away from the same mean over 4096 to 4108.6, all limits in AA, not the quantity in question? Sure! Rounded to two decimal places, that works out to -0.21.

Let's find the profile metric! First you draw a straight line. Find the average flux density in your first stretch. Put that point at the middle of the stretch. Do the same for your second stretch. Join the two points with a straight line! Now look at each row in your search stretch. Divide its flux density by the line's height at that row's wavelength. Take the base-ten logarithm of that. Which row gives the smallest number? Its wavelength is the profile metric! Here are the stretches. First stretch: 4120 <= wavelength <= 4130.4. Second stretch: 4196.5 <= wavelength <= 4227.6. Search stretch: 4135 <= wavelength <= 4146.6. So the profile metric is 4139.41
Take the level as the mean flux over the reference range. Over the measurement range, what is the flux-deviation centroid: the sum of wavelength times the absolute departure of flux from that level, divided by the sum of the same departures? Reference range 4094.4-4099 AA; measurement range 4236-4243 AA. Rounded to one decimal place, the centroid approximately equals 4240.1 AA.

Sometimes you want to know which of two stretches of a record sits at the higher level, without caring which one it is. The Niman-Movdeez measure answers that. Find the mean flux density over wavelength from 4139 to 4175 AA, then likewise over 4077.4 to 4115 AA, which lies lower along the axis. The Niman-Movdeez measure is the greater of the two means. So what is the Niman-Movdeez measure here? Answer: 6.8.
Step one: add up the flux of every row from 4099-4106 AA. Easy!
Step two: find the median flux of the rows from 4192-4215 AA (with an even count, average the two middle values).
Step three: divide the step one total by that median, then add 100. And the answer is 108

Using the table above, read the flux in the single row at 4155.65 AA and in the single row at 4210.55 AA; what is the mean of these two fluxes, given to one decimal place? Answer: 5.4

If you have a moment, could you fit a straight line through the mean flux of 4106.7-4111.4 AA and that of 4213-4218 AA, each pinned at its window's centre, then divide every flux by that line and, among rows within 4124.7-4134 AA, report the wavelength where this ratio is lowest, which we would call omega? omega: 4125.14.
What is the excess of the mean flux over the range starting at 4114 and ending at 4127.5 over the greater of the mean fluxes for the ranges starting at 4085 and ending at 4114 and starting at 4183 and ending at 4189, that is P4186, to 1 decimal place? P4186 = -1.0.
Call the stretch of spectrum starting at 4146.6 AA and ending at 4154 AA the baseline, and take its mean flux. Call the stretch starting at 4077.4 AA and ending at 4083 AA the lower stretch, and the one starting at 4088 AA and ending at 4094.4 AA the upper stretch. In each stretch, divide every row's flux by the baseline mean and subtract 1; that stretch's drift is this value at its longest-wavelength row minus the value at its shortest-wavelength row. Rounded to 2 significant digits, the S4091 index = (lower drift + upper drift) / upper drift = 1.3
